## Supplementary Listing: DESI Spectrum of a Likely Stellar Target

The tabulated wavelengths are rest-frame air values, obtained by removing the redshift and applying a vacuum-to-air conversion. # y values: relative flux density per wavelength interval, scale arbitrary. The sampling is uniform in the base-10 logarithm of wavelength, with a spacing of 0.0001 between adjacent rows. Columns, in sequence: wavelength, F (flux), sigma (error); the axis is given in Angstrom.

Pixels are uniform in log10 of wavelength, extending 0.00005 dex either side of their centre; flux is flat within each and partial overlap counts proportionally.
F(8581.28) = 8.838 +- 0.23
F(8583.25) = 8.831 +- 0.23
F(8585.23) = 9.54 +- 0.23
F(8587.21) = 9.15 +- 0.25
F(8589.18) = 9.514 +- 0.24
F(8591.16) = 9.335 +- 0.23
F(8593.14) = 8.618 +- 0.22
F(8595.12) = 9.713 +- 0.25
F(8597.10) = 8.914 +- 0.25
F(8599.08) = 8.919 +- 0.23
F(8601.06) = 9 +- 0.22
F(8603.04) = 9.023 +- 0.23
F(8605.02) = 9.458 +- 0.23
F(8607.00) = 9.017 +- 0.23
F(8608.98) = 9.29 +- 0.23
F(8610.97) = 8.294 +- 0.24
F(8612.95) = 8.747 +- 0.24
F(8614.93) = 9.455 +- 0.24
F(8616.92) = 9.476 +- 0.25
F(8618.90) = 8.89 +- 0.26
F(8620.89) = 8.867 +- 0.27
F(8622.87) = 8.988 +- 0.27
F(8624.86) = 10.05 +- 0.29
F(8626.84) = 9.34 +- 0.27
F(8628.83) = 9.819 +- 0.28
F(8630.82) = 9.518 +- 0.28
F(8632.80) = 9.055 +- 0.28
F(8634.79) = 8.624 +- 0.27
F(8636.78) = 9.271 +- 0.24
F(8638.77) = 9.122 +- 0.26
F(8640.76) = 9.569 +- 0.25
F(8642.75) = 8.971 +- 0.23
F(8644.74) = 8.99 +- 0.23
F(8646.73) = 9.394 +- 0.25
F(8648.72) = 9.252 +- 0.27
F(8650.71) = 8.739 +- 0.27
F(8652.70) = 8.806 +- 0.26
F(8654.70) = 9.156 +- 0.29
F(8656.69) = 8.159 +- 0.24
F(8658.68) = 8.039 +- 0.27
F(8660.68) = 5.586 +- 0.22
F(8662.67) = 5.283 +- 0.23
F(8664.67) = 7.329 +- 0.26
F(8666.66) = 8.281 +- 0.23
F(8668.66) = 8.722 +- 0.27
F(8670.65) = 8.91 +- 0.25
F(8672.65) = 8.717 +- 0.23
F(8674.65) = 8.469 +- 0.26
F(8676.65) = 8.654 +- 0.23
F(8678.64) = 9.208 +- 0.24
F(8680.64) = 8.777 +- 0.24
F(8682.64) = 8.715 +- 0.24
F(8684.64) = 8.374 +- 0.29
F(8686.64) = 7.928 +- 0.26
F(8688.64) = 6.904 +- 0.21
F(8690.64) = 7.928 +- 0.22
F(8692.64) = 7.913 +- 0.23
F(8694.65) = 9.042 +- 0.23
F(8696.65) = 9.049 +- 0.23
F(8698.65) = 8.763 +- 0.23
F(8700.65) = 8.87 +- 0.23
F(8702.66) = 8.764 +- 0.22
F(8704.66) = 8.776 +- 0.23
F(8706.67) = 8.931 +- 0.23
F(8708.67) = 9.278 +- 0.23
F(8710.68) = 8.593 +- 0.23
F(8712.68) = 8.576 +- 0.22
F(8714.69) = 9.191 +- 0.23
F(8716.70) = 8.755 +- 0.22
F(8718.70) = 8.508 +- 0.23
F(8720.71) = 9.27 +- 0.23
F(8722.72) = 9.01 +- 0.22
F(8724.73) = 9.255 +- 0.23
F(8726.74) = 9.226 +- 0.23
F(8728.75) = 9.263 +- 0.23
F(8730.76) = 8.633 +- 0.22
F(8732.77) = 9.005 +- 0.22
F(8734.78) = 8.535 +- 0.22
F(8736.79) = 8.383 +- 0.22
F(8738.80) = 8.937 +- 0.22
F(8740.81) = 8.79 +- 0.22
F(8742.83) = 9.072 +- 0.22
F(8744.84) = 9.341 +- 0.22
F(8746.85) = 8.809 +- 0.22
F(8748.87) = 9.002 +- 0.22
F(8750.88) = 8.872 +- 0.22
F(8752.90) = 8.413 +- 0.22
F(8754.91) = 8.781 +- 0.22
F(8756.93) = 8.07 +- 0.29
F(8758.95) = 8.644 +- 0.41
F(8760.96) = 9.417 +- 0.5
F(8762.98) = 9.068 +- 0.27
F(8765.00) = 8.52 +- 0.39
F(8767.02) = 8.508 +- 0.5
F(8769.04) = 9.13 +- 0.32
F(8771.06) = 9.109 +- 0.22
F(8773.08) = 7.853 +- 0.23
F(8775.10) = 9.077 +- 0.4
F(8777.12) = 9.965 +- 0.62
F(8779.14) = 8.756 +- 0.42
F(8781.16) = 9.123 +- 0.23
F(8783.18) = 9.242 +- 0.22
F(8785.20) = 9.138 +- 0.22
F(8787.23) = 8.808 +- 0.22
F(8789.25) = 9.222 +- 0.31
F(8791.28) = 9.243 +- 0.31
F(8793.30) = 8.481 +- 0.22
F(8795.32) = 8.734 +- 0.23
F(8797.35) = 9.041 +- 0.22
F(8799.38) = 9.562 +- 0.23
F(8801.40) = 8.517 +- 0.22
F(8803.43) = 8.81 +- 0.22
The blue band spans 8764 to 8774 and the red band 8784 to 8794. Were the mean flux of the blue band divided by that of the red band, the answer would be 0.96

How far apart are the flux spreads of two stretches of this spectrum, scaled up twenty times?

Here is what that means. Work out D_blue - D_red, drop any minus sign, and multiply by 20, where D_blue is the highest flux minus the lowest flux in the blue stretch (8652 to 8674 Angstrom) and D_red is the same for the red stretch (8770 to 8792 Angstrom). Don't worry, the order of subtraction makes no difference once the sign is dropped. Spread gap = 35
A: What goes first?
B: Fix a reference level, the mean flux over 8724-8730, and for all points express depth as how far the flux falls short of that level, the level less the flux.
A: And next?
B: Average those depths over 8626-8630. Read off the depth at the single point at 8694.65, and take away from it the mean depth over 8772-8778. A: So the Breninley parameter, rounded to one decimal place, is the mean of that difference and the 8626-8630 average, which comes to -0.2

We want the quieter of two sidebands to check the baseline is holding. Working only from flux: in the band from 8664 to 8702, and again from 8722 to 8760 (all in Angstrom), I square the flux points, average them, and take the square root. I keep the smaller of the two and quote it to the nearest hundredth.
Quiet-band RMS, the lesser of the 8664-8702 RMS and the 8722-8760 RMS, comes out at 8.47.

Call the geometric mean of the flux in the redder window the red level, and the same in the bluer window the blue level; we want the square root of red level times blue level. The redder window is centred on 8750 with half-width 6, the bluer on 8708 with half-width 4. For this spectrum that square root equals 8.9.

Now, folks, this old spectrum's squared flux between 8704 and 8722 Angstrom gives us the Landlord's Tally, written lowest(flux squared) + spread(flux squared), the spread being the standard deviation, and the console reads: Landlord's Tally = 78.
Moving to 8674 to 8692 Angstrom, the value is 58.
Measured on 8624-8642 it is 82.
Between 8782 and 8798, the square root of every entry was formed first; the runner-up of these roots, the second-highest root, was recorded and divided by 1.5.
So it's 2.03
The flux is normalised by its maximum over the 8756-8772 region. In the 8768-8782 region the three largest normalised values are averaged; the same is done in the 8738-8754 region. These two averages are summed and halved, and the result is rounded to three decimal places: 0.985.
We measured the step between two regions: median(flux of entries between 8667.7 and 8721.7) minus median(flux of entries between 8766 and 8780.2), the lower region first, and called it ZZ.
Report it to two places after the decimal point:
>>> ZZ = -0.32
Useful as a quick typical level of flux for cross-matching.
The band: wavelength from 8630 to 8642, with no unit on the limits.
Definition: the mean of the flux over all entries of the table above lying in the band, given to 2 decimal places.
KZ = 9.19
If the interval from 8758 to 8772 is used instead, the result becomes 8.91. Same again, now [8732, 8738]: 8.64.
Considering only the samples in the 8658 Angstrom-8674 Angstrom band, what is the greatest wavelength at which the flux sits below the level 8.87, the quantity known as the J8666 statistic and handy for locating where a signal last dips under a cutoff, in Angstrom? 8672.65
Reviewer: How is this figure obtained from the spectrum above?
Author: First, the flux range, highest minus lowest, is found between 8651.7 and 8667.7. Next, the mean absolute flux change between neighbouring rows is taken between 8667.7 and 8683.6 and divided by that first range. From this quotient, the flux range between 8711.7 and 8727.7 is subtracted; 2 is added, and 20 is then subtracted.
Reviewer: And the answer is -18.7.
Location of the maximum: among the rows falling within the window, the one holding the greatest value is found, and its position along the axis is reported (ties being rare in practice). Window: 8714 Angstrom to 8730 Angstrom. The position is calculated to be 8720.71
